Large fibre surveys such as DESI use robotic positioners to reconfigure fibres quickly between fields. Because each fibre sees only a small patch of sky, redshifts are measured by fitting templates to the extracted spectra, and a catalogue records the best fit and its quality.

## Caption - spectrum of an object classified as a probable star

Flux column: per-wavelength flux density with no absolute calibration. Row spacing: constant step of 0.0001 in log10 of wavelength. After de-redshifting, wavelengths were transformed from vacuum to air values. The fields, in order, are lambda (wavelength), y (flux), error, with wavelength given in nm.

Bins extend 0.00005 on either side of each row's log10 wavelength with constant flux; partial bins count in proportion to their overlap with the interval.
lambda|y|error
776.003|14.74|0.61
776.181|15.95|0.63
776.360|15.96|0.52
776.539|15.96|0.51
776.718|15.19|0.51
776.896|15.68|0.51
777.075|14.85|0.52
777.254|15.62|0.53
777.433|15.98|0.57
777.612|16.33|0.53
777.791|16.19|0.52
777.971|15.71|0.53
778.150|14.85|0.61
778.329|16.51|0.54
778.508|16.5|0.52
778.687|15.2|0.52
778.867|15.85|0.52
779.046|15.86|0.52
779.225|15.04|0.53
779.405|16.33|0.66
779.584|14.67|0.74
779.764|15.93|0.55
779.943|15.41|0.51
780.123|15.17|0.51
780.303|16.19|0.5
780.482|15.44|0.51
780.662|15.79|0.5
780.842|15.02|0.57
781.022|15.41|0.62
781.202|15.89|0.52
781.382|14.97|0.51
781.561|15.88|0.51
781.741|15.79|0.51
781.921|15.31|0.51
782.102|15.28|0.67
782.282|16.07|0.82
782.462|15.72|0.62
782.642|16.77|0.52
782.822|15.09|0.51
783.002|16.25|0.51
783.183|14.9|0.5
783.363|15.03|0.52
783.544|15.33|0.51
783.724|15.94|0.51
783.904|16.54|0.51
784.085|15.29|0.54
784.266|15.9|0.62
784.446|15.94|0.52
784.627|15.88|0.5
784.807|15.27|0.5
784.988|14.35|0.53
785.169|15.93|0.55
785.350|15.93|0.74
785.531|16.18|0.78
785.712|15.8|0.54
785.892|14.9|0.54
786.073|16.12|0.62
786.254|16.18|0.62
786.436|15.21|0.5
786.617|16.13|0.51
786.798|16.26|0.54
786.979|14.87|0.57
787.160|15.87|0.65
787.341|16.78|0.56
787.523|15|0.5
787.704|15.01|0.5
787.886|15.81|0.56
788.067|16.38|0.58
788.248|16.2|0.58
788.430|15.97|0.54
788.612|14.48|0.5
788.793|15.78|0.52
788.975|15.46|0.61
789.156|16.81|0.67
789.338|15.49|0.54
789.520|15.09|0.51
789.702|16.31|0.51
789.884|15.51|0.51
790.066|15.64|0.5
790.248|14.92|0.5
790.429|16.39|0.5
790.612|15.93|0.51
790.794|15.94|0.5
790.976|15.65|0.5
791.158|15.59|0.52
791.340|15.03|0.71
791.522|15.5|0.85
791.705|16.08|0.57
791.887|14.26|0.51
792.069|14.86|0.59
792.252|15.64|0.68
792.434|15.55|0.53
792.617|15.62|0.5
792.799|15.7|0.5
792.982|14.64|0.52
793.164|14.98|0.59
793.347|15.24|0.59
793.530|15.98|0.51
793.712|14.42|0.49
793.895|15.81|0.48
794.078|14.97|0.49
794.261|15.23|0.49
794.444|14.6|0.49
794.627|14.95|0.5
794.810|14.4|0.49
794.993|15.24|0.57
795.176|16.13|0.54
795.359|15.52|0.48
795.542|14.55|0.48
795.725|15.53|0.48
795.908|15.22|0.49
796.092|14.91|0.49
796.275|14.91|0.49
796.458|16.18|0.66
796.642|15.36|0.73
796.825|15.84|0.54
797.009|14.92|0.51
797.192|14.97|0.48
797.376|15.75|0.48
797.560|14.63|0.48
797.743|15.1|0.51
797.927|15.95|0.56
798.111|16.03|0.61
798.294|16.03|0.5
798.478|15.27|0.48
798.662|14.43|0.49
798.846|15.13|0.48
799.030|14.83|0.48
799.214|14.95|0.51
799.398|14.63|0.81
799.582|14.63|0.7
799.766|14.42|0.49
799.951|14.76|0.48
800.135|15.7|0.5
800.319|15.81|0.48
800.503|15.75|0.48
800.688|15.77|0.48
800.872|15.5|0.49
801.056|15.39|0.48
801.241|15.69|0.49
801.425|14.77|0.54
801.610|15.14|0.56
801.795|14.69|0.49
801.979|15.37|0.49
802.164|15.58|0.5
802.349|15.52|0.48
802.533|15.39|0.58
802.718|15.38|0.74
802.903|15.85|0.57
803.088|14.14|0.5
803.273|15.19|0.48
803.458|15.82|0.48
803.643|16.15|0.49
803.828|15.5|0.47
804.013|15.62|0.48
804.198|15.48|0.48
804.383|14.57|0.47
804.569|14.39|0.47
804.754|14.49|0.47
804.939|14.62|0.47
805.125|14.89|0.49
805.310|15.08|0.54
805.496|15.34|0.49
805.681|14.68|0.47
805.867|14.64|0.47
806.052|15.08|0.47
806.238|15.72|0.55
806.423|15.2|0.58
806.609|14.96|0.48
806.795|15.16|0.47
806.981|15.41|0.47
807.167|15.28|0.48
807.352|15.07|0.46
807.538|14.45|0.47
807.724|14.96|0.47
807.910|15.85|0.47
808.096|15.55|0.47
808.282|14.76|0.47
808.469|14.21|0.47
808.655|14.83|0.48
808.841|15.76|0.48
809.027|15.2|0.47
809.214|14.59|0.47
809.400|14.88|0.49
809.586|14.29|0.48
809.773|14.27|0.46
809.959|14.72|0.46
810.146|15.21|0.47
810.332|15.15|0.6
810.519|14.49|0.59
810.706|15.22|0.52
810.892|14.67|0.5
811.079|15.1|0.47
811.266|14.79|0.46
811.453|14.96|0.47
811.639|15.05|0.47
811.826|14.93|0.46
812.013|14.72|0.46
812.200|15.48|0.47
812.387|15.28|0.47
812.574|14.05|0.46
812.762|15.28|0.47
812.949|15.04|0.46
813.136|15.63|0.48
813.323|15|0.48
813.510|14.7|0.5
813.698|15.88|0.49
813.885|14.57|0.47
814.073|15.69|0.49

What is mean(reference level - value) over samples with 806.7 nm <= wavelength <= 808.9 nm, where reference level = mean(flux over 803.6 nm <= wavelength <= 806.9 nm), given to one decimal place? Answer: 0.0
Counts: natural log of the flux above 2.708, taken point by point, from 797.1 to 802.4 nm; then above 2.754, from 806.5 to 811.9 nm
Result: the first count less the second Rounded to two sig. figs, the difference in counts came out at 16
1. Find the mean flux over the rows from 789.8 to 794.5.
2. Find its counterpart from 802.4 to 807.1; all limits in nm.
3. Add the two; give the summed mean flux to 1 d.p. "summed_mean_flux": 30.5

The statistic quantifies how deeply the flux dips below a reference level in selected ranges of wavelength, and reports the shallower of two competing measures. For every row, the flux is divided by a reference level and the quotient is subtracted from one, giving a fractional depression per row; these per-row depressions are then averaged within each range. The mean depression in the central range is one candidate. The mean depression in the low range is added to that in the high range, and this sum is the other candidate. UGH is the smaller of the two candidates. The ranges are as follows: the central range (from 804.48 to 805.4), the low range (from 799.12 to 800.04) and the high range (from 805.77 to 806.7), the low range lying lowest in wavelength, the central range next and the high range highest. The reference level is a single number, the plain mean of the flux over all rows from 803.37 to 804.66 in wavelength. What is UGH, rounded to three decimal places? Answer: 0.043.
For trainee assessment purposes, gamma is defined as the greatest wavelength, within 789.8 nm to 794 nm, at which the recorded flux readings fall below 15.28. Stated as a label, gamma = 793.712 nm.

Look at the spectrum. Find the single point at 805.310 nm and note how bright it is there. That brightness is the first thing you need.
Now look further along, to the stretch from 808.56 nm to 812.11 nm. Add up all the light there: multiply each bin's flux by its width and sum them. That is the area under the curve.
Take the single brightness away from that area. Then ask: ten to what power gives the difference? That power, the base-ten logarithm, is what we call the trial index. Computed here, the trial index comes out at 1.58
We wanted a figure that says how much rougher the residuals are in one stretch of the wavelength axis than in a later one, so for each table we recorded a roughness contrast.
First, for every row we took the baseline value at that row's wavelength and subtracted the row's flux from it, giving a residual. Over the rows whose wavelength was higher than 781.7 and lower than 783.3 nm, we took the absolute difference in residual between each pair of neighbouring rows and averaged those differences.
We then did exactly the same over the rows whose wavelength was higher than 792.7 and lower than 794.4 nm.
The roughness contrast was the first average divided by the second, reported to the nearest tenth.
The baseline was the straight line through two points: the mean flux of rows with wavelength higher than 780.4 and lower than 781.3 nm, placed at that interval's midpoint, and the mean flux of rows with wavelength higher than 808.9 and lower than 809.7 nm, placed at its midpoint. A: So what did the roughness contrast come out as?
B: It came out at 1.1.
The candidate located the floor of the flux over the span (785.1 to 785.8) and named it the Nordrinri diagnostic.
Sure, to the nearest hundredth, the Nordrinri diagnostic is 15.80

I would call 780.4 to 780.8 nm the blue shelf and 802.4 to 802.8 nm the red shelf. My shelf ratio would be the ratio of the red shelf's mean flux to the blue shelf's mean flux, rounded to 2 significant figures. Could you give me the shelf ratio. 0.99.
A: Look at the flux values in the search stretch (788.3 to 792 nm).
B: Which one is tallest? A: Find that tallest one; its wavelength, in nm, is 789.156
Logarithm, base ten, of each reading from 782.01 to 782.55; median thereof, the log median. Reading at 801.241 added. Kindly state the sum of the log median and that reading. 16.9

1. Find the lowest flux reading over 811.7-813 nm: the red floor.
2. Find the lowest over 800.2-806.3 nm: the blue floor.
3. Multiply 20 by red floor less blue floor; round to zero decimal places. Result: -2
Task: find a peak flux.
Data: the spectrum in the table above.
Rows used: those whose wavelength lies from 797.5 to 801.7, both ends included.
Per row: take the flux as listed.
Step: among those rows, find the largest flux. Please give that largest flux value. 16.03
